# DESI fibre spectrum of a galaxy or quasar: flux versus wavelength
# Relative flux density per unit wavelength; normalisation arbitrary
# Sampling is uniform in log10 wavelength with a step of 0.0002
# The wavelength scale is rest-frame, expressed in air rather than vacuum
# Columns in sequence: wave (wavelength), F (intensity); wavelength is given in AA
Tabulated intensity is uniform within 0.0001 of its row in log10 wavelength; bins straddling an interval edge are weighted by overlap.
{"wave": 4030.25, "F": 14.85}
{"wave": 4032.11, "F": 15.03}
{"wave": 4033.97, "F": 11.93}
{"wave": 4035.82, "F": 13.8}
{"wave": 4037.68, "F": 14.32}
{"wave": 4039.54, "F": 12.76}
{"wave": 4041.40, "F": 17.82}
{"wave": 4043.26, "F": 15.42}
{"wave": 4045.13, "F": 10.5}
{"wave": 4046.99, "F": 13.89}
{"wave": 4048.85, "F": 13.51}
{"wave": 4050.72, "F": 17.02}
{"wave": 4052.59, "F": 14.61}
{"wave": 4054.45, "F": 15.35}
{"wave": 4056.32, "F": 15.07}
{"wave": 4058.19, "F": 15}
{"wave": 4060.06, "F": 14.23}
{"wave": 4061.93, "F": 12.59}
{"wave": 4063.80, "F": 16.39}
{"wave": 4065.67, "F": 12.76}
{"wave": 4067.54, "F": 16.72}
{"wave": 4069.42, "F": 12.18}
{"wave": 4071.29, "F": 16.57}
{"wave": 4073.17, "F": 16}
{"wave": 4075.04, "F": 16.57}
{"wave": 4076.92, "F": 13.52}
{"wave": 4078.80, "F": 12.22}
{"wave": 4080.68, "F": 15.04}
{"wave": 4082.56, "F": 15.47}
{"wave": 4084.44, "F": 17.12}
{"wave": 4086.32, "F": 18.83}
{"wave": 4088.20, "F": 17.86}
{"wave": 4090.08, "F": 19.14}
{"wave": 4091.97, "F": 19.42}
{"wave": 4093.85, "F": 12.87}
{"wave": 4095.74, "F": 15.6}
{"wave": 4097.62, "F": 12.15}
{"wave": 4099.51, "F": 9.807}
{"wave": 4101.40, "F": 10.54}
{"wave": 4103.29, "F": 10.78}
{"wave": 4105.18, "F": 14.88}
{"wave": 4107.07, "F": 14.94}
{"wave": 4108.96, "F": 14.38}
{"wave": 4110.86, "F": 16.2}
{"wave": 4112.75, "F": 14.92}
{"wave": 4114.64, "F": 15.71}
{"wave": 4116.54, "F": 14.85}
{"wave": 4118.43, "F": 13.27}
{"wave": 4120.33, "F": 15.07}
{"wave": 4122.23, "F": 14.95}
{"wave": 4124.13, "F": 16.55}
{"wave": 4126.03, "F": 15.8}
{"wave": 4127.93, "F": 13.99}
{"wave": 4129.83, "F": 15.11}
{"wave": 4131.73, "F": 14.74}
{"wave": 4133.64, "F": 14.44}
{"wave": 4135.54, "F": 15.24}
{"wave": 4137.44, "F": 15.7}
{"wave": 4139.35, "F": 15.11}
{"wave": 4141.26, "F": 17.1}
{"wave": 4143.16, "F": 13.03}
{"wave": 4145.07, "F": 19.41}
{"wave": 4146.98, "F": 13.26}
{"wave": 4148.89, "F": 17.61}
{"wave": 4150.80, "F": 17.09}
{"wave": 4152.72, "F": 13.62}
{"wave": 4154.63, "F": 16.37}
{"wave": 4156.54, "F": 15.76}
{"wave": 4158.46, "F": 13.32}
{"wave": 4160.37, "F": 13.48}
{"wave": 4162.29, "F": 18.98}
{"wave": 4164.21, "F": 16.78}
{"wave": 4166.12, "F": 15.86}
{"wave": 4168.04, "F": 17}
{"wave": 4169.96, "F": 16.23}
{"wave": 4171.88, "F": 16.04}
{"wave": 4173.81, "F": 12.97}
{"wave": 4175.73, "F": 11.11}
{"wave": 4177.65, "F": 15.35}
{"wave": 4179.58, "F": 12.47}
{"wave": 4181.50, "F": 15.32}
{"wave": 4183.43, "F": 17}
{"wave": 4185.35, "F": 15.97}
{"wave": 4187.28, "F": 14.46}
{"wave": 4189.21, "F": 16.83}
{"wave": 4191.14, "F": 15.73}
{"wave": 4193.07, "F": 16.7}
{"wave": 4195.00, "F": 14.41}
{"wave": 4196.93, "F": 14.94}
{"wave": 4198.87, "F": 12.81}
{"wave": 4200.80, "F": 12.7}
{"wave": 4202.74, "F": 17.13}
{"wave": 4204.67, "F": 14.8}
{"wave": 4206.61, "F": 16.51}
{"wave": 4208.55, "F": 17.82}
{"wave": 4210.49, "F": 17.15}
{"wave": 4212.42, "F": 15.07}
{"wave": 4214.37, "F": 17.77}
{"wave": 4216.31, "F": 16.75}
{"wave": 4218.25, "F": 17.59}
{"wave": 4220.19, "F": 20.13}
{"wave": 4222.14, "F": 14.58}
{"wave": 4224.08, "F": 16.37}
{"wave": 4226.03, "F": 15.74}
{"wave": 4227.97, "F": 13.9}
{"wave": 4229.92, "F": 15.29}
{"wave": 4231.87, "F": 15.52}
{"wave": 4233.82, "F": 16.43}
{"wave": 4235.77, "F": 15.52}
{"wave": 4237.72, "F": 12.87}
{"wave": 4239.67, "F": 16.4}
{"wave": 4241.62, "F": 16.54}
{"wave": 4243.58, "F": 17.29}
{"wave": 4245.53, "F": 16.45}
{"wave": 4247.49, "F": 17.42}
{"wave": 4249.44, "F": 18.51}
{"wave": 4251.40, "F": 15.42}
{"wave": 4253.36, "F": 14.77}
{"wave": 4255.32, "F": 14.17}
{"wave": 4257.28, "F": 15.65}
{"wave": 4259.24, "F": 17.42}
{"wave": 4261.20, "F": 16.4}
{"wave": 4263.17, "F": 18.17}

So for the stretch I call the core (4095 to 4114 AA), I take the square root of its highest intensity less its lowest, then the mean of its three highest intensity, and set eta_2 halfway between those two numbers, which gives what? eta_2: 9.1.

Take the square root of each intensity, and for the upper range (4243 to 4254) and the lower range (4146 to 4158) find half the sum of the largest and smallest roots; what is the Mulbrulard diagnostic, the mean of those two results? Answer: 4.00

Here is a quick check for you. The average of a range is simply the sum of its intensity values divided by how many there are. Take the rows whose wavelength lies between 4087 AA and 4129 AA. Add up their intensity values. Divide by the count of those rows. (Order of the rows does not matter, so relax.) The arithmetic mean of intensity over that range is 14.7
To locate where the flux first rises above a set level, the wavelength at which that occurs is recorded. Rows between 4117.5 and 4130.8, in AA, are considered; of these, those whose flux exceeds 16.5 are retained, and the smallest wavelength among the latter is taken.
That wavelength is 4124.13 AA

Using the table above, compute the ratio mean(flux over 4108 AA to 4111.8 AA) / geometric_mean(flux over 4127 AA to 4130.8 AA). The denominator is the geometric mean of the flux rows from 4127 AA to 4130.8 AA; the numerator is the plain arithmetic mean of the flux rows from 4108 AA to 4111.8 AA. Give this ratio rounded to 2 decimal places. 1.05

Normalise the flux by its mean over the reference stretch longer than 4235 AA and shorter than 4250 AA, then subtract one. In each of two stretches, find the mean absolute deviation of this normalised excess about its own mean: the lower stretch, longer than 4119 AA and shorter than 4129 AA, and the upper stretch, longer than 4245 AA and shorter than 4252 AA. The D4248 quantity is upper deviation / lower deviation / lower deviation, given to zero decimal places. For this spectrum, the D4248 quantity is 32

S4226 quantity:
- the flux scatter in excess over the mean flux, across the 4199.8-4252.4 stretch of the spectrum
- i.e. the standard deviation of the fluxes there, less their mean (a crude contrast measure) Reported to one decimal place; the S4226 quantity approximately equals -14.6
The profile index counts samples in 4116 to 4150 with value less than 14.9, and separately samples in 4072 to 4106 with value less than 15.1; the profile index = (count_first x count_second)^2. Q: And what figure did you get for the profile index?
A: 3969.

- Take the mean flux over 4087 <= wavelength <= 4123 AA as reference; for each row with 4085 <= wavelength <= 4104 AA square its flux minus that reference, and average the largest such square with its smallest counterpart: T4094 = 12.1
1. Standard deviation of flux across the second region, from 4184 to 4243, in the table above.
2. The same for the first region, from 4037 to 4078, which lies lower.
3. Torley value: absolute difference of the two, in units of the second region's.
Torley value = 0.13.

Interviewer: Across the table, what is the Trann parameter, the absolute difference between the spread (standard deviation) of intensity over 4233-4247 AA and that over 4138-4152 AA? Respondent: 0.9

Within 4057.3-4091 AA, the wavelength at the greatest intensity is 4090.08 AA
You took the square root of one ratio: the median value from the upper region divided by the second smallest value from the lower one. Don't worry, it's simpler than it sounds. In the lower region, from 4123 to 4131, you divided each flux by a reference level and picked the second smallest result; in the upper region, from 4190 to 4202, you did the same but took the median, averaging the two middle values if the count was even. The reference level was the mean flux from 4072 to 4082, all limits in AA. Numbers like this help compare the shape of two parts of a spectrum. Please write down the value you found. 0.99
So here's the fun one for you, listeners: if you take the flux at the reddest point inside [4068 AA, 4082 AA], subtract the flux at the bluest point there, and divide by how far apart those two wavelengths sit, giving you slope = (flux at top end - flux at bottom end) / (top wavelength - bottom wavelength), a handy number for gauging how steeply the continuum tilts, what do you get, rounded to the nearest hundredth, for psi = 0.25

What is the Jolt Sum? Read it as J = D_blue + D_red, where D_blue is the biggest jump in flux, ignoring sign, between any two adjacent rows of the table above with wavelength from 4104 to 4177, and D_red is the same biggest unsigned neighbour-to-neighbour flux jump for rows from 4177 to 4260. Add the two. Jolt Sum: 12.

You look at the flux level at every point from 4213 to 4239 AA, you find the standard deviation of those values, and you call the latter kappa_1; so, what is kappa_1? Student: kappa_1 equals 1.8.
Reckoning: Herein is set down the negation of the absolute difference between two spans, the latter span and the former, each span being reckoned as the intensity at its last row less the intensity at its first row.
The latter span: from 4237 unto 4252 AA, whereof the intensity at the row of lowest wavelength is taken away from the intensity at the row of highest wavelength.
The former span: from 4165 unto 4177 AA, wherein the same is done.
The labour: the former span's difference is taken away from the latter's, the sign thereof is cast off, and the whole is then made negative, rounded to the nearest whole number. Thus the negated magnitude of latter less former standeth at -7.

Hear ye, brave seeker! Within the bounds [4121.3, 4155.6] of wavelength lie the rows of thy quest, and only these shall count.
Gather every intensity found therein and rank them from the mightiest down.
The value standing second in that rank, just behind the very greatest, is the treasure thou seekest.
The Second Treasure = 17.61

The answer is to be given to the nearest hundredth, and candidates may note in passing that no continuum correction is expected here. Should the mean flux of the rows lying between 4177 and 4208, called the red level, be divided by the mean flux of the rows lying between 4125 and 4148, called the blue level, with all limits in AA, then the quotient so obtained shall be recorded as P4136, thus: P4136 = 1.00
